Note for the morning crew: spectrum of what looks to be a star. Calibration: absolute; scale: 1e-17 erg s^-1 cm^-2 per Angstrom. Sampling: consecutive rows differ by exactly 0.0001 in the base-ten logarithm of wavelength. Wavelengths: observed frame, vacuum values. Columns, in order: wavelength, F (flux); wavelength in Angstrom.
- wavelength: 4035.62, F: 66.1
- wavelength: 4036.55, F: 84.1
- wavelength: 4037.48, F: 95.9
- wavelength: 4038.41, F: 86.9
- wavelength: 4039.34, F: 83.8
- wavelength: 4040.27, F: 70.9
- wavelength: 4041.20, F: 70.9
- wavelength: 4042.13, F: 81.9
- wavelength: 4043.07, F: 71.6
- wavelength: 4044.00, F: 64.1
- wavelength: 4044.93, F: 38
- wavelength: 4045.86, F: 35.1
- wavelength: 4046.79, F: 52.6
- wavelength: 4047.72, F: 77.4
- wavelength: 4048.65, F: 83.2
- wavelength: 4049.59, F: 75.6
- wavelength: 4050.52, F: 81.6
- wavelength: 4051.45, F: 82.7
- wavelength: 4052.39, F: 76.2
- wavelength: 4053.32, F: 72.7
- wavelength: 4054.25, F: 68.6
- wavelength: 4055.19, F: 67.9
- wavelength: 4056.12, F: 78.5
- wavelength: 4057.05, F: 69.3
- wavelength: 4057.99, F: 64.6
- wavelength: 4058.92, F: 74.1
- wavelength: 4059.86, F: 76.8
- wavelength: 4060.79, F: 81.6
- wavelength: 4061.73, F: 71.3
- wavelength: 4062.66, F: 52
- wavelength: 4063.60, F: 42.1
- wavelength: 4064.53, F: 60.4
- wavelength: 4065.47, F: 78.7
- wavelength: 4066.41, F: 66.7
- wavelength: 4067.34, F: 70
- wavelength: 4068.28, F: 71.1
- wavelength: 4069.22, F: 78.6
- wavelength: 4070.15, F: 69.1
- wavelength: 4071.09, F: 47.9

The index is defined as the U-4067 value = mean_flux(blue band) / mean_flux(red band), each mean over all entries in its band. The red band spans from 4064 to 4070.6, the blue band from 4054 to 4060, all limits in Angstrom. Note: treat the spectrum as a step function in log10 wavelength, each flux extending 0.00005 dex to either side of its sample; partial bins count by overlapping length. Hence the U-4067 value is 1.01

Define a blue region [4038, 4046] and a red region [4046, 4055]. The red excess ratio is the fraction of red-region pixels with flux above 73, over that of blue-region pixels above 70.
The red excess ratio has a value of 1.00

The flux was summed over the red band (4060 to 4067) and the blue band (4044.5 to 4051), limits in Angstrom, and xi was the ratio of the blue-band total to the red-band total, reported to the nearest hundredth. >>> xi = 0.98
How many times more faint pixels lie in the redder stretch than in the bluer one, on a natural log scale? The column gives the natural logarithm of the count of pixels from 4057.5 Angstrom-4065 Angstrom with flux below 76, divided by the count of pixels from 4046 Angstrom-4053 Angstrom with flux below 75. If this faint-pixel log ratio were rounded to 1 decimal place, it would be 1.8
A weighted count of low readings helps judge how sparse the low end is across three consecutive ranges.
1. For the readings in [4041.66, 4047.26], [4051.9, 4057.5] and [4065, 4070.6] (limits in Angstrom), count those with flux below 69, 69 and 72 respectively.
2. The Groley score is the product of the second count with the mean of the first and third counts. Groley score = 8.0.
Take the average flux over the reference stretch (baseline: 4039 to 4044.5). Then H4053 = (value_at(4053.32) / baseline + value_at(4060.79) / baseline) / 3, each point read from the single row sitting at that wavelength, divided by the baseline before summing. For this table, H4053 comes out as 0.70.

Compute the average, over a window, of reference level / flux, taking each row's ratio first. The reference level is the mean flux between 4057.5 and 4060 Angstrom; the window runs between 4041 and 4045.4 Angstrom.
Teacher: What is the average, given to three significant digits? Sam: 1.18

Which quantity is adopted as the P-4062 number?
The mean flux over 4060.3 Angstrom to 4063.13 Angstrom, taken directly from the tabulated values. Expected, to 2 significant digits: 68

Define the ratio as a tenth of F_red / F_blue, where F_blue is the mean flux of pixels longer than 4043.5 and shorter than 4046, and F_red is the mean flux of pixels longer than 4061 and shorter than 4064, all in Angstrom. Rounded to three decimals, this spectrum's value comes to 0.121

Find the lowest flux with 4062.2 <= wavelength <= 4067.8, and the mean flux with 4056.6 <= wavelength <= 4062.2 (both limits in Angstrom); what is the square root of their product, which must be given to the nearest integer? 55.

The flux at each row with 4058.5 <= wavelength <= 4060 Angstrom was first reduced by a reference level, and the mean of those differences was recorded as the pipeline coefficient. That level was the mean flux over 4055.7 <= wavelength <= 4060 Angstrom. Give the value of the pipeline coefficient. 3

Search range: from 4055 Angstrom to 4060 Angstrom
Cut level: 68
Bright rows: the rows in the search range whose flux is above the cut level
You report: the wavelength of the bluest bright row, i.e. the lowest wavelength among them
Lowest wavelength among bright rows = 4056.12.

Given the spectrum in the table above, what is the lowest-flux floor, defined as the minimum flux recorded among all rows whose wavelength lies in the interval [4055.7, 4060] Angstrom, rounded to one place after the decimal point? 64.6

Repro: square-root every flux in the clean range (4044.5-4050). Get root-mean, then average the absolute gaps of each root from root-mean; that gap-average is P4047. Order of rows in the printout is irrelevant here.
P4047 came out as 1.21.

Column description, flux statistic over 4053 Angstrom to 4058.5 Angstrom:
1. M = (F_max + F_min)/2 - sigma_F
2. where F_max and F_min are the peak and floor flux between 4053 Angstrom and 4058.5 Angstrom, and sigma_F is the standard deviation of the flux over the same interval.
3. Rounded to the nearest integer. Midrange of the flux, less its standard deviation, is 67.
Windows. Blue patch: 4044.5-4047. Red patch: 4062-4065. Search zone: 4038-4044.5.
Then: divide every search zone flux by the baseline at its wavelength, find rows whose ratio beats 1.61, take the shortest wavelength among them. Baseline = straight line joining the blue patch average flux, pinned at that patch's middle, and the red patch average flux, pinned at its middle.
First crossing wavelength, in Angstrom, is 4038.41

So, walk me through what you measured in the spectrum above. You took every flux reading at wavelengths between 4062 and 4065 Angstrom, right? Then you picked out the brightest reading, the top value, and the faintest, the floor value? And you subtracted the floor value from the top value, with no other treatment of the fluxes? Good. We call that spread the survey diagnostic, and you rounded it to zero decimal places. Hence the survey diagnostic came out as 18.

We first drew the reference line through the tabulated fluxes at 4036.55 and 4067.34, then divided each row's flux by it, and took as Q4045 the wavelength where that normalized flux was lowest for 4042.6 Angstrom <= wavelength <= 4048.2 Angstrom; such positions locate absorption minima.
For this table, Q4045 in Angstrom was 4045.86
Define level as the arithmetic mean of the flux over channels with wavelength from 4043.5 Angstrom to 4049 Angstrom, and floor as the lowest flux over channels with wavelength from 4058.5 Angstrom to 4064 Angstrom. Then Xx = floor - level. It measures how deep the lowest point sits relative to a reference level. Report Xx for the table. -16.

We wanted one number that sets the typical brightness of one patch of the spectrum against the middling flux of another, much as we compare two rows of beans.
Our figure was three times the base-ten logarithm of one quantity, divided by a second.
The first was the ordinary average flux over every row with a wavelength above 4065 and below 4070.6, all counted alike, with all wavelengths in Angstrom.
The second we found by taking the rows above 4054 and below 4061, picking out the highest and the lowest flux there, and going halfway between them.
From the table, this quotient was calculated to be 0.0763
